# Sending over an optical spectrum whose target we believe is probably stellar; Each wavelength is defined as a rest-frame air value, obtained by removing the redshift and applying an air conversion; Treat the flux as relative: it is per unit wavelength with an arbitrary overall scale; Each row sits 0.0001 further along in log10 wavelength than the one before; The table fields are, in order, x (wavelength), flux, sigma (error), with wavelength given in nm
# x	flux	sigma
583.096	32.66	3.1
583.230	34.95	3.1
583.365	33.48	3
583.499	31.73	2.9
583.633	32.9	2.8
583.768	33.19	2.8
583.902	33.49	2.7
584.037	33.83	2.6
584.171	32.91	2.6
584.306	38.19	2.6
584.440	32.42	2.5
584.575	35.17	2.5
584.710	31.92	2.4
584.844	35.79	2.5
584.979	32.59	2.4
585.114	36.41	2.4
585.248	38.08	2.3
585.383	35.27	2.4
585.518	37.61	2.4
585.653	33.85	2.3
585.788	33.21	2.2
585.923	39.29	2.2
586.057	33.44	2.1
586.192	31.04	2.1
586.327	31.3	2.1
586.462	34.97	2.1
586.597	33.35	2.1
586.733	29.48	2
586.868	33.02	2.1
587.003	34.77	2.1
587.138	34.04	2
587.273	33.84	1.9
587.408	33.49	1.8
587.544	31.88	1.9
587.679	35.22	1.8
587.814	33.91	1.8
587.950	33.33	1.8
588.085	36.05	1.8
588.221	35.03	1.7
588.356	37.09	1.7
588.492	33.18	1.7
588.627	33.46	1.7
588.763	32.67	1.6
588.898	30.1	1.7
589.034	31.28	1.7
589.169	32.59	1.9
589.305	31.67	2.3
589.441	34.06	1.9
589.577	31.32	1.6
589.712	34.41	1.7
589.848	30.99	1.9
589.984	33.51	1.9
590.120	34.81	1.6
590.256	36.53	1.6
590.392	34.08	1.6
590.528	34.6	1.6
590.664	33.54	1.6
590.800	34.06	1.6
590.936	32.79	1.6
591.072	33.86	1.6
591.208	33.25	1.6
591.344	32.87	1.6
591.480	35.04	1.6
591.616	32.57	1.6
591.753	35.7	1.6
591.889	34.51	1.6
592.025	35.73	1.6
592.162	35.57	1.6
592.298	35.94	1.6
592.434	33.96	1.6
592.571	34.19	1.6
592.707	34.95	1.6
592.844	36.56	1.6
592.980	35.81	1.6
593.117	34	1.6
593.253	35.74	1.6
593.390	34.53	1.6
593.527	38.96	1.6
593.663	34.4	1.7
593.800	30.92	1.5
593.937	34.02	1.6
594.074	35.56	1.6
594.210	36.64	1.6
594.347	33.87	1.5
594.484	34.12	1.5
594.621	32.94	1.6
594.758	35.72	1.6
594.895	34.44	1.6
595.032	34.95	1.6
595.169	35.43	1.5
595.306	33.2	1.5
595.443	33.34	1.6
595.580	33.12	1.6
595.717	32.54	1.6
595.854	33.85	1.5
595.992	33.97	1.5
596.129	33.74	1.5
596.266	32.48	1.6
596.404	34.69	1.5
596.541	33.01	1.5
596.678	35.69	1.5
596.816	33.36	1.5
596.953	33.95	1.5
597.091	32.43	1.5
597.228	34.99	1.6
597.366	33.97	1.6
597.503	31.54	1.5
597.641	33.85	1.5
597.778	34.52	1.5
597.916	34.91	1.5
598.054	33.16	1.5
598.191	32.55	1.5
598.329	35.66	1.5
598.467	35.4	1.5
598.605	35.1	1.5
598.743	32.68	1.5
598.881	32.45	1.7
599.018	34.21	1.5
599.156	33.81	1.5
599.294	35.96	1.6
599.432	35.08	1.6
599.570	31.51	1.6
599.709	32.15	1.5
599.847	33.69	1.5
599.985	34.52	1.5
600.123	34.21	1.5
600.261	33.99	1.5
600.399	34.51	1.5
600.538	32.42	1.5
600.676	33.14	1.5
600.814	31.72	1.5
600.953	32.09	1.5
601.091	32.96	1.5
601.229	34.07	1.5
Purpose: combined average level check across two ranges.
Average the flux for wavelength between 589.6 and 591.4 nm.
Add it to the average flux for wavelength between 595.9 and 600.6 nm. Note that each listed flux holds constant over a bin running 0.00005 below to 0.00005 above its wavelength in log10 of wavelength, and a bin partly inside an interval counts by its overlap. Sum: 67.6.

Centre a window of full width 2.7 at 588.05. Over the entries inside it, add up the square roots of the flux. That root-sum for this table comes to 115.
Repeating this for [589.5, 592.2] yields 117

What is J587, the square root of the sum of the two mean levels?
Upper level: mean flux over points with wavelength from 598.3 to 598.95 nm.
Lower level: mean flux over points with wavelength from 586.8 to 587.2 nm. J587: 8.26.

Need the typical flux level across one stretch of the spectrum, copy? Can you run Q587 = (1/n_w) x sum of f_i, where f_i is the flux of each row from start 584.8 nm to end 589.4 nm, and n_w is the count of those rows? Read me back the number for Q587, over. 33.9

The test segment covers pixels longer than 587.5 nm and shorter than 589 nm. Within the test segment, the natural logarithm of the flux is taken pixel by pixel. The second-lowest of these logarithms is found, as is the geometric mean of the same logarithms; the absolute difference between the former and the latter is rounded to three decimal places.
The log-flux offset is 0.057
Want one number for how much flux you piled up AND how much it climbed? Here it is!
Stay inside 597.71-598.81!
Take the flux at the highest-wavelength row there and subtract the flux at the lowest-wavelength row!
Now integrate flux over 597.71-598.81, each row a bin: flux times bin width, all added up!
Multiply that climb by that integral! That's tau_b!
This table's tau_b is -69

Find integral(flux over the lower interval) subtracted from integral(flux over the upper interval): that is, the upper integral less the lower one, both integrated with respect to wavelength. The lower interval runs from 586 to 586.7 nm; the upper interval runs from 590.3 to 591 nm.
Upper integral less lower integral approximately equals 1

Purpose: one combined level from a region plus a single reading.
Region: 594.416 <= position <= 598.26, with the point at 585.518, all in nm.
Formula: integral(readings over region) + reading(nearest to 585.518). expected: 168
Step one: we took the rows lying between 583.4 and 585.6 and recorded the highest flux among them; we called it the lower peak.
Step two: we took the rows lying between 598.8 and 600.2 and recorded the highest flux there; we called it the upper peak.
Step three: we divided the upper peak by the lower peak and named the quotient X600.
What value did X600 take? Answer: 0.94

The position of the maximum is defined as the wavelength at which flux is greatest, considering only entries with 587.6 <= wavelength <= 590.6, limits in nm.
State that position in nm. 588.356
